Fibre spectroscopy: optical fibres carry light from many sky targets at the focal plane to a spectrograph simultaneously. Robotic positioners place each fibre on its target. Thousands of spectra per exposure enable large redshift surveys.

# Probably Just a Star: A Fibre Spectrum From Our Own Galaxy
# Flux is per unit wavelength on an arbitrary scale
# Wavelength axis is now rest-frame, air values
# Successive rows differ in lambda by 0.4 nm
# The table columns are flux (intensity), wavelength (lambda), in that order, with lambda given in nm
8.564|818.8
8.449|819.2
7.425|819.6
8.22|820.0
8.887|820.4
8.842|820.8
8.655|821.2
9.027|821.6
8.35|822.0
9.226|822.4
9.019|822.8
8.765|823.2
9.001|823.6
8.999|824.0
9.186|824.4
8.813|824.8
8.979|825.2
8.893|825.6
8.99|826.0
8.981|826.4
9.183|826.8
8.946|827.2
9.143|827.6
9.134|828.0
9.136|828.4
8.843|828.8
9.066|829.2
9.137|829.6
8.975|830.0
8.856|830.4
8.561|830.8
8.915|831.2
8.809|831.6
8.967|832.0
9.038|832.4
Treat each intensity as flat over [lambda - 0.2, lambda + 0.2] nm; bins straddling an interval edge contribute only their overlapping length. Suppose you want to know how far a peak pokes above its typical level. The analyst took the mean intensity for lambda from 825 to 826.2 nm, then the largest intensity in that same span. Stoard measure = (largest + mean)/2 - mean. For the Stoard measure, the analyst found 0.018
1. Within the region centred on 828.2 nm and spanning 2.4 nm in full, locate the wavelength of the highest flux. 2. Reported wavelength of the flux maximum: 827.6 nm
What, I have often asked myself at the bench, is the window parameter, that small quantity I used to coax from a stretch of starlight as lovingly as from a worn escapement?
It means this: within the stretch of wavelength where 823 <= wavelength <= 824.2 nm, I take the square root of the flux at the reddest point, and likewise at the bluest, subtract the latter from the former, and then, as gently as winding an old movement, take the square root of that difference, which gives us 0.20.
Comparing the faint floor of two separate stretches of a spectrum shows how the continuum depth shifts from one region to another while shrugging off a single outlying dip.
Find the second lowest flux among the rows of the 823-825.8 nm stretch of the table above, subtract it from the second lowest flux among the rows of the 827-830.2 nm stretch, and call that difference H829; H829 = 0.13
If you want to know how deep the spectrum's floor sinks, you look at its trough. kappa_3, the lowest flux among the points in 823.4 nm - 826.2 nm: 8.813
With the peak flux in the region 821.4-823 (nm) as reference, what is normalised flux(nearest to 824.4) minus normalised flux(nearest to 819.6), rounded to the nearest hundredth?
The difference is 0.19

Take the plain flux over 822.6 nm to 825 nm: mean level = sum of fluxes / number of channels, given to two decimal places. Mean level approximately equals 8.96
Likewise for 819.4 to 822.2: 8.49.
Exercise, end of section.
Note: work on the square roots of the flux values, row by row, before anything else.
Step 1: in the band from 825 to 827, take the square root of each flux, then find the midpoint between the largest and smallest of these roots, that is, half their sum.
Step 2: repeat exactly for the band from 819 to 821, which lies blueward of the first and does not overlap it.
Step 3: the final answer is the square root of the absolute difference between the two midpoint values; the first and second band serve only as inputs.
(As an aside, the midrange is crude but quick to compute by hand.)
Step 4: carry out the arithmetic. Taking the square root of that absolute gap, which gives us 0.39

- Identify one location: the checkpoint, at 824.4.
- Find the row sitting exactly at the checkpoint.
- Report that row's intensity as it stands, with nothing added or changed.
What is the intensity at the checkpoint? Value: 9.186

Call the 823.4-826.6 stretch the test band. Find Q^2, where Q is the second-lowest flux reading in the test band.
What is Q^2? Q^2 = 79.1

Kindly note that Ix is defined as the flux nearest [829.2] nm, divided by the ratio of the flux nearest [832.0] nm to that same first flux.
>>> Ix 9.17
